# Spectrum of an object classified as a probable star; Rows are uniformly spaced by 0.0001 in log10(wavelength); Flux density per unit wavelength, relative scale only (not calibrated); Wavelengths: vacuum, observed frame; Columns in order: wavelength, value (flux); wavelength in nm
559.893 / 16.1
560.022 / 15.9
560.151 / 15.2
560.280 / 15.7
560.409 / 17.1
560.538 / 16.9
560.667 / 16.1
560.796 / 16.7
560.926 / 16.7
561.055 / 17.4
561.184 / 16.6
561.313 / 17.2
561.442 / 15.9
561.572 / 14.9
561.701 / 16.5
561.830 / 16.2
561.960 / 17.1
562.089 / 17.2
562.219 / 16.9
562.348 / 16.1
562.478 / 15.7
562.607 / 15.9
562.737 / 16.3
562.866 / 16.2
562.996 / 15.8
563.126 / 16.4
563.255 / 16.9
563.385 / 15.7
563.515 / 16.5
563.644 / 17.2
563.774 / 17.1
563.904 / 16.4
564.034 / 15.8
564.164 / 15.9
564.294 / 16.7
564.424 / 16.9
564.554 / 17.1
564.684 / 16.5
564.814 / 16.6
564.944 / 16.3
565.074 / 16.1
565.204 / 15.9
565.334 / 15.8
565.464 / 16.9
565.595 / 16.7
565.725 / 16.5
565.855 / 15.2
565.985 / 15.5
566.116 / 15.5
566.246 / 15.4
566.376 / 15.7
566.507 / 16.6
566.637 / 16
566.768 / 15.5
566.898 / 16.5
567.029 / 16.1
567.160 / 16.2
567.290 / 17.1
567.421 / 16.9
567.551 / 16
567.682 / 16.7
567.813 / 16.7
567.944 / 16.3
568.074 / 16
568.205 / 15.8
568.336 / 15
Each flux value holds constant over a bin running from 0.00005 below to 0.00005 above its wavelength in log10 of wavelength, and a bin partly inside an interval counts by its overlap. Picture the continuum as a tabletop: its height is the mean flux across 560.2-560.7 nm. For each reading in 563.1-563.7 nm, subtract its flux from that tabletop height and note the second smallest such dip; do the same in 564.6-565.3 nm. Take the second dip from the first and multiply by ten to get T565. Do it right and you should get -4.0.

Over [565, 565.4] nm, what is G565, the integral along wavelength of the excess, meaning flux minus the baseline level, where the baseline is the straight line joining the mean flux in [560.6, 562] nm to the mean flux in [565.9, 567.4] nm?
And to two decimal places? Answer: -0.08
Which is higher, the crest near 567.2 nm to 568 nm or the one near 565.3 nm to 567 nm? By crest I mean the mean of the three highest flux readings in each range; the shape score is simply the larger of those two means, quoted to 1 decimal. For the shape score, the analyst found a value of 16.9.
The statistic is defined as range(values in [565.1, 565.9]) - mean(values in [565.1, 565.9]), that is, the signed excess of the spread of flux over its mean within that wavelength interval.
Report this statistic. -14.5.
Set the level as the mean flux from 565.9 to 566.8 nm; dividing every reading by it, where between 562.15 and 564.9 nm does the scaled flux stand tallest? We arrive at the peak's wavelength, 563.644 nm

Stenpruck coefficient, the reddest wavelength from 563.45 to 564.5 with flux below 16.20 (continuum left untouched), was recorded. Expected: 564.164 nm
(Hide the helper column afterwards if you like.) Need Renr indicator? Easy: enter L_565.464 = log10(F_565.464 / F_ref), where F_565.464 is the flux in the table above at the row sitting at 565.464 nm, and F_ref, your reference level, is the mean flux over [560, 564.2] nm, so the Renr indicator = 0.014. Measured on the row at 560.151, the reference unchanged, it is -0.032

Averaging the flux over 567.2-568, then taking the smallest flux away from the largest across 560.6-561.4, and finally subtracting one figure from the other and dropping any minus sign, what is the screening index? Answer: 15.3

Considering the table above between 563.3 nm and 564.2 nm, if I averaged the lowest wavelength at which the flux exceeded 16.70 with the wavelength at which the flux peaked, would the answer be 563.64 nm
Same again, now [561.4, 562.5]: 562.02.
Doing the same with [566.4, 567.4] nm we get 567.29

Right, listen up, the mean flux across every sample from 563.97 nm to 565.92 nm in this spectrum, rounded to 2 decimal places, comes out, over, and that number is 16.33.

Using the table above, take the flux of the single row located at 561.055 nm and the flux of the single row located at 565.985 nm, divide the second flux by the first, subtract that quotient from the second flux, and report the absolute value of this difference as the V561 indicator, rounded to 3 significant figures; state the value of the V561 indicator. 14.6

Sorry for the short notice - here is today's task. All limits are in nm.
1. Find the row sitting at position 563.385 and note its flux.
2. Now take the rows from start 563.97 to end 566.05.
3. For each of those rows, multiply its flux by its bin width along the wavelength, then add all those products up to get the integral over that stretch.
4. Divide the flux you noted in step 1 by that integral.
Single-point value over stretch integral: 0.46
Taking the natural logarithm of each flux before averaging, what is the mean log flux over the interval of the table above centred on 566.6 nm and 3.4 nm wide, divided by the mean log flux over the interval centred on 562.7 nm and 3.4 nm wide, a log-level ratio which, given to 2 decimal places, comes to 0.99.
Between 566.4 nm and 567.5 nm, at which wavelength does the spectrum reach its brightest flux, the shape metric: 567.290 nm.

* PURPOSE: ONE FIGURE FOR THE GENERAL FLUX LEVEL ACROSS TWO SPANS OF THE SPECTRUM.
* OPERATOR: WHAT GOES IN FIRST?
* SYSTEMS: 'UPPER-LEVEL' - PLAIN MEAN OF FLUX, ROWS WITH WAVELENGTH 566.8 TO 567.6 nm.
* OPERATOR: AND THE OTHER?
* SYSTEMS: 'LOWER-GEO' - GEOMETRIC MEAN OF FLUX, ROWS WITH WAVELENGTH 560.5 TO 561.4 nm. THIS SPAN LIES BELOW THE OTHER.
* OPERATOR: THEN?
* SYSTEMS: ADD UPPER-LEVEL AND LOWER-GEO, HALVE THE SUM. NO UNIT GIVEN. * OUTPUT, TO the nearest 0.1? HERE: 16.6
